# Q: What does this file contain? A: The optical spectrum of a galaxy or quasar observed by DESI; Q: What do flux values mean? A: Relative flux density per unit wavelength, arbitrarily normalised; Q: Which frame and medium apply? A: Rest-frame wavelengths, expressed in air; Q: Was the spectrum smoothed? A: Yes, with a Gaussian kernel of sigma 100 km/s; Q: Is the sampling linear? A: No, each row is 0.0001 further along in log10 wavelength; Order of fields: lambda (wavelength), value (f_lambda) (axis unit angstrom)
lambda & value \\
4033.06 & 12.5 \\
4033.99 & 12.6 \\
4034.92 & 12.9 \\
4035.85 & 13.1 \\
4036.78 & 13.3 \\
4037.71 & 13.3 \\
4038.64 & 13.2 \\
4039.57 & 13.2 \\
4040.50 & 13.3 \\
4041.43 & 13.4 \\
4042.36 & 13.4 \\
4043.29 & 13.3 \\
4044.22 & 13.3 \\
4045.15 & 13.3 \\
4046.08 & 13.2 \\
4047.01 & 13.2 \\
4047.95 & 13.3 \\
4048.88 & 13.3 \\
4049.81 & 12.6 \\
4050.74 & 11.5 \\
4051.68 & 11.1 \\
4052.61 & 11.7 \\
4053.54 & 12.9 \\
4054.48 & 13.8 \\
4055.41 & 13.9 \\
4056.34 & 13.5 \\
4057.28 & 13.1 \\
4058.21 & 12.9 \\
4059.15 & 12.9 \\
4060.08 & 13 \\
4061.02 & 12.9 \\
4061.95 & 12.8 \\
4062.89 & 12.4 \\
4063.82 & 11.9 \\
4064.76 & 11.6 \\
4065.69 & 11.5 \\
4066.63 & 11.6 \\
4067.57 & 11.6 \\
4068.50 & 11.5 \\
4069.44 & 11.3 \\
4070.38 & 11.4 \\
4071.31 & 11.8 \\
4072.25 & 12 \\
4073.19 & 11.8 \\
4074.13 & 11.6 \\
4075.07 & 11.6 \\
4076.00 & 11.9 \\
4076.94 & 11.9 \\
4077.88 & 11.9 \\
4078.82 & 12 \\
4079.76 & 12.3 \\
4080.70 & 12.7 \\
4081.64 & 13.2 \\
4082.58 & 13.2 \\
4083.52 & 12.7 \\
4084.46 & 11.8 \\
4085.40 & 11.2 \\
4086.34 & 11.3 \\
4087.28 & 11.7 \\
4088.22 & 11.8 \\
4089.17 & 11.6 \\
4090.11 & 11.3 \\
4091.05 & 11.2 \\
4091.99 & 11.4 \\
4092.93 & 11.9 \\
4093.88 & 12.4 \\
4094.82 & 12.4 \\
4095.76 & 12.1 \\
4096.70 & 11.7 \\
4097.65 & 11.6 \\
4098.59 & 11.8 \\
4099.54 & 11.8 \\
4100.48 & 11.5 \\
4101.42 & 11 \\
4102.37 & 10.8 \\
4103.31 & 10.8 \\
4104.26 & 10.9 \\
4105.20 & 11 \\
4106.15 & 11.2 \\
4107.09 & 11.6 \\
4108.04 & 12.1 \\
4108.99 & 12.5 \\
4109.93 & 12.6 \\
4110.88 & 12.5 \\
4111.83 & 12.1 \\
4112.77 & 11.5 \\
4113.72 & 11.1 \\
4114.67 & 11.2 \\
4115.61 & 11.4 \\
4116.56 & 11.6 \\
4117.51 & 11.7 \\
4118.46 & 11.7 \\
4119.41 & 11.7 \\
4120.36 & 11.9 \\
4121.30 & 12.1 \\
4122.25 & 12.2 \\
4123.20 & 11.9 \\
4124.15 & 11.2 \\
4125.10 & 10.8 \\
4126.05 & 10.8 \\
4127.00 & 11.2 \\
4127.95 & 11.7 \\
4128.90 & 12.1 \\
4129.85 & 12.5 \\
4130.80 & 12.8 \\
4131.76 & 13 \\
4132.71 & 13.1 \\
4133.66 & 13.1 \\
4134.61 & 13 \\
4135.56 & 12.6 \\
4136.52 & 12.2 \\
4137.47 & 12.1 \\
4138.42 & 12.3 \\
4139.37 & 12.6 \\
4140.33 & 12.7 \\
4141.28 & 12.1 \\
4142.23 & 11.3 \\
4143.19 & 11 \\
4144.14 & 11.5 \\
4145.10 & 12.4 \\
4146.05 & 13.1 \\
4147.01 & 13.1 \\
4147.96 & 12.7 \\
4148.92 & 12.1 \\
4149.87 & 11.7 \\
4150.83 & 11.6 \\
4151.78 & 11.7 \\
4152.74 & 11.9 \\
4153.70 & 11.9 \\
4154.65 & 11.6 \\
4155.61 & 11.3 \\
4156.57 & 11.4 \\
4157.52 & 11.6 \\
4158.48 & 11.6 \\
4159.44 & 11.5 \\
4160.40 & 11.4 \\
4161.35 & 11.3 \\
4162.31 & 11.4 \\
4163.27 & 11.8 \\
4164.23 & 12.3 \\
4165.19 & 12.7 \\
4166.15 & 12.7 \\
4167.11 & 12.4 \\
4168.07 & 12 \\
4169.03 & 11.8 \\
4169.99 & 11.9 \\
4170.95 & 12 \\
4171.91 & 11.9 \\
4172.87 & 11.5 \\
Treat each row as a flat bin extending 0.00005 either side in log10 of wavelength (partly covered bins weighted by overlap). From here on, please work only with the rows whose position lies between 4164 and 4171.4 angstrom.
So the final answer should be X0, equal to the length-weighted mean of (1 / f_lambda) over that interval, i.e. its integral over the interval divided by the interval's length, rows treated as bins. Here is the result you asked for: 0.082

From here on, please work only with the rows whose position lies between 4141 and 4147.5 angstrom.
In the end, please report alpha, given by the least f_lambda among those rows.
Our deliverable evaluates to 11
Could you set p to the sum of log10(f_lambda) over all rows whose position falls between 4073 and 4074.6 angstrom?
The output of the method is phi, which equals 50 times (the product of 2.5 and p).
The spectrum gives 267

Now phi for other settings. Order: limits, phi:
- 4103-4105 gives 259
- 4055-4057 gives 284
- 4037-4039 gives 281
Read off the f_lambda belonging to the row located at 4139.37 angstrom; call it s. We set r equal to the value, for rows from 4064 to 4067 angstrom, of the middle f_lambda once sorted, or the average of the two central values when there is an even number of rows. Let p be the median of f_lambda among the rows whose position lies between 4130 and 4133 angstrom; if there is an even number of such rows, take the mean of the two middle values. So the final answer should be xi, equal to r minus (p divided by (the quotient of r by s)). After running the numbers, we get -2.5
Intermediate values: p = 13.0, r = 11.6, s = 12.6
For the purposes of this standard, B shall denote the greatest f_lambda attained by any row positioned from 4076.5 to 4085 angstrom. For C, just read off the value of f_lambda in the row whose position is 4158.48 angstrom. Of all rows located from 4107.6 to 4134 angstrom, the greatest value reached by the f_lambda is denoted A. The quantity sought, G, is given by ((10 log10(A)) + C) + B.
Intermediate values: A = 13.1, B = 13.2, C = 11.6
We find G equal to 36.0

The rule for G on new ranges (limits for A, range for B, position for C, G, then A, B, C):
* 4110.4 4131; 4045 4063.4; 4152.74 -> 36.9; 12.8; 13.9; 11.9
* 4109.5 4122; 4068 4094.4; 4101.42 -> 35.2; 12.6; 13.2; 11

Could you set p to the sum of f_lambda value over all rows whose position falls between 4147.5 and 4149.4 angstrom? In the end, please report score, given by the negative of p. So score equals -25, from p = 25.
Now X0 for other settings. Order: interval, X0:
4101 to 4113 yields 0.087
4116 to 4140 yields 0.083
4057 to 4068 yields 0.081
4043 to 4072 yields 0.080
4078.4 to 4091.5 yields 0.084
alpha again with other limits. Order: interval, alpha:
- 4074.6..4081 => 11.6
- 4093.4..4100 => 11.6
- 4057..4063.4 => 12.4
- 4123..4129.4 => 10.8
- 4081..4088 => 11.2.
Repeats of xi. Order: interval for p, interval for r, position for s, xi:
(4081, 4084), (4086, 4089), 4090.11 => -1.0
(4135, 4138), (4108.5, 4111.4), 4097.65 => 1.2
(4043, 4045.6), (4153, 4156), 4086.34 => -1.4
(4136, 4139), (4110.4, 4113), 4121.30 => -0.1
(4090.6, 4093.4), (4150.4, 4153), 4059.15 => -0.9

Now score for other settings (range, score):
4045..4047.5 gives -40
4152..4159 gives -81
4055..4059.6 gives -66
